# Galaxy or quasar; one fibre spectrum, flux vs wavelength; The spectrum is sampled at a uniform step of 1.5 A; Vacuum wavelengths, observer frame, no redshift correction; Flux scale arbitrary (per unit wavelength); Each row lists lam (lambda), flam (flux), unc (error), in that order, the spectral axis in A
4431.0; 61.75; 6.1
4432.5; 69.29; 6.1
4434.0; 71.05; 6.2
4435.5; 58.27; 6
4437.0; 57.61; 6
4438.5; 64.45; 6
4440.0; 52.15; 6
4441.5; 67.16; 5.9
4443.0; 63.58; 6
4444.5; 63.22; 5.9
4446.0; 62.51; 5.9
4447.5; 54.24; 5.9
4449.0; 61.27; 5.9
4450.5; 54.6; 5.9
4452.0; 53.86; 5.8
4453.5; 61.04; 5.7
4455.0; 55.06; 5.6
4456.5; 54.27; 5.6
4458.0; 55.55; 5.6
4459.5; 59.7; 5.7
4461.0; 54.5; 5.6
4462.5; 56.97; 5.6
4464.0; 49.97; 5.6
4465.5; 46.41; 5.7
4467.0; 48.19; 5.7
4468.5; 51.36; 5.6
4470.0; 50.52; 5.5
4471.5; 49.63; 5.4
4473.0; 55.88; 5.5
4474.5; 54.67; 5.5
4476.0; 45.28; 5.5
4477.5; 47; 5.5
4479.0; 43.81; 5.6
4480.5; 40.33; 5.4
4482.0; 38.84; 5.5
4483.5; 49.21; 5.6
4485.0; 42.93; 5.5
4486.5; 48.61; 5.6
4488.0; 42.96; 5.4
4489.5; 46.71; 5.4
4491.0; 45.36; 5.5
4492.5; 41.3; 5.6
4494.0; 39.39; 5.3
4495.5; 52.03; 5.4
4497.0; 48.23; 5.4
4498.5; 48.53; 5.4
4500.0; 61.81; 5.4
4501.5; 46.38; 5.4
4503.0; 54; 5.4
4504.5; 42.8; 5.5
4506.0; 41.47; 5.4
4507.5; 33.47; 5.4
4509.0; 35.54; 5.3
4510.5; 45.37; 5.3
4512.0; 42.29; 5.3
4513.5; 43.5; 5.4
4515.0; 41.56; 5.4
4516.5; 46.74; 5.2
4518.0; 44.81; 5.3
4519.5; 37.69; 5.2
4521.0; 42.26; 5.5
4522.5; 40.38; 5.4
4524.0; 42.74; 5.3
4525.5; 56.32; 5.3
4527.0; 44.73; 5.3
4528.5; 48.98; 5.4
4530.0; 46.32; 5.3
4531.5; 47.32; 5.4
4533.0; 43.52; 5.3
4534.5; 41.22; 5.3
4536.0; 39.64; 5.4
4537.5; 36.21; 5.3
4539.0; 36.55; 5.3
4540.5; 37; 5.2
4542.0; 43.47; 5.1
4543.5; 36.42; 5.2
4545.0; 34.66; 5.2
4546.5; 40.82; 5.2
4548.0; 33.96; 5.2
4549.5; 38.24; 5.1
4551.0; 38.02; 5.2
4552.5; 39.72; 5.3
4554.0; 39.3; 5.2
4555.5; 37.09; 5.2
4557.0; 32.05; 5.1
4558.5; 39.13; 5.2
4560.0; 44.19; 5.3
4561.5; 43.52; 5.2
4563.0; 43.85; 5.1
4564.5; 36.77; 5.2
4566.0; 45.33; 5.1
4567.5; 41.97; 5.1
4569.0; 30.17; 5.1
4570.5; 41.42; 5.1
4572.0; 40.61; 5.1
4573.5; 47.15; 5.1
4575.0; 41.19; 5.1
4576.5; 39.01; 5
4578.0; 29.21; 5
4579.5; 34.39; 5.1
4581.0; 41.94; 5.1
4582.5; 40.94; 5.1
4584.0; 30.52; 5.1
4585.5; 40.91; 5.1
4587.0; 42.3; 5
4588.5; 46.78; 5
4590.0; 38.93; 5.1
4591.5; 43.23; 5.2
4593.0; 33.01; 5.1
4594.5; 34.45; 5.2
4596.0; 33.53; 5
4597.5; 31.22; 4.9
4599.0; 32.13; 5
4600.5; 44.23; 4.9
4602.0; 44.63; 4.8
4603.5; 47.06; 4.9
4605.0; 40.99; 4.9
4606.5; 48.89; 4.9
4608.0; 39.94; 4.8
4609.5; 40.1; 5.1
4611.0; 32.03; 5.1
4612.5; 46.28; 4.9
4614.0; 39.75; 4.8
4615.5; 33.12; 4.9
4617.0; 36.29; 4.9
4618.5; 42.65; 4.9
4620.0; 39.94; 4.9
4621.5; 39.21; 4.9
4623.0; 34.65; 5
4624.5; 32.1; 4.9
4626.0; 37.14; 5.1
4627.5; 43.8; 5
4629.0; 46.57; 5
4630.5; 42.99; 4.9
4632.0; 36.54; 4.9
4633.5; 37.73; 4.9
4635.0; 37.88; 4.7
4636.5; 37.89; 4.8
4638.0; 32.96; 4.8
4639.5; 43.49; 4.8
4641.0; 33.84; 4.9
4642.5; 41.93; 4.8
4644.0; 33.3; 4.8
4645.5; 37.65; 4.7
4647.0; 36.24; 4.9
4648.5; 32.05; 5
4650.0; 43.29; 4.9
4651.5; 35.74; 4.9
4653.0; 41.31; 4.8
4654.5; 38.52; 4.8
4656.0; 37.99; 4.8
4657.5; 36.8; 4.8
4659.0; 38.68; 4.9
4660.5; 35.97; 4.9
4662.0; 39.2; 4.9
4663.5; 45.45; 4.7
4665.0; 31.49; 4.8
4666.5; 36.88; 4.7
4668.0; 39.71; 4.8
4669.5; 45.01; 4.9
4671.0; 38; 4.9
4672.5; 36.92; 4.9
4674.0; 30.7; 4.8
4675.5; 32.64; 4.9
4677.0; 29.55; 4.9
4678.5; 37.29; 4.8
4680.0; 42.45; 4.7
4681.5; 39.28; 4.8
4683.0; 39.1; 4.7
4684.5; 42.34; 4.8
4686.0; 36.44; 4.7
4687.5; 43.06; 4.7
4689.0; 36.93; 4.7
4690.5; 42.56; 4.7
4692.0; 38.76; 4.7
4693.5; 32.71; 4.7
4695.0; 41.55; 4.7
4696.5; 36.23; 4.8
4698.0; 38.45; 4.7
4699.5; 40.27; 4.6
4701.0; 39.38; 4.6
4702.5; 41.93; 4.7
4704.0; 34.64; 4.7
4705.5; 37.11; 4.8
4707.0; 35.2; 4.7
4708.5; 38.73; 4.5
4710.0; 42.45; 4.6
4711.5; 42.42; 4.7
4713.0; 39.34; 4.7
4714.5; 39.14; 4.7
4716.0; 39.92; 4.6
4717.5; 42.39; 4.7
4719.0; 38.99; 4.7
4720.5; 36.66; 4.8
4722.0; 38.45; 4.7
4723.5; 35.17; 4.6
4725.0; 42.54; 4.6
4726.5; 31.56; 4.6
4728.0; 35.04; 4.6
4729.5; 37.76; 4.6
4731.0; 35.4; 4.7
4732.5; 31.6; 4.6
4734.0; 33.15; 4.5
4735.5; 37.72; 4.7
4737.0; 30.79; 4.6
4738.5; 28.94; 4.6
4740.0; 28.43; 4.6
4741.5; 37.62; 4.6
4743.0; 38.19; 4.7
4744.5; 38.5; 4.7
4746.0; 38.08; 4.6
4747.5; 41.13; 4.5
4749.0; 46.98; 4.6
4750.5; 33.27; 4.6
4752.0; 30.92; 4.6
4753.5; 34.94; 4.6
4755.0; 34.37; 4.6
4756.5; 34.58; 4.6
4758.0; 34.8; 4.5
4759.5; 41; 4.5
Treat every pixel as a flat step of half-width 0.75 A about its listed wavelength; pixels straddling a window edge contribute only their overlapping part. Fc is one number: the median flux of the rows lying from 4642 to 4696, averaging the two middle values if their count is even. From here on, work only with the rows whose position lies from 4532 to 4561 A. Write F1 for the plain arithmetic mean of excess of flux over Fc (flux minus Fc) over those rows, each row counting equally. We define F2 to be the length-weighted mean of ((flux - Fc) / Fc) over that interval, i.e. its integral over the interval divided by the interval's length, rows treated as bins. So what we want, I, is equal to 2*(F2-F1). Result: -0.9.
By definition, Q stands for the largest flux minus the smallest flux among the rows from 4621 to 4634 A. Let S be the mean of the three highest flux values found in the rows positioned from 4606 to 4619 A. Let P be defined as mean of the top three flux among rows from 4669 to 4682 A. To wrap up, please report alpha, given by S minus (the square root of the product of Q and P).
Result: 21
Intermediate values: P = 42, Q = 14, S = 45.9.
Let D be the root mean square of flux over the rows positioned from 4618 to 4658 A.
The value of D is 38.5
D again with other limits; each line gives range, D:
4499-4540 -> 44.3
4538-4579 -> 39.2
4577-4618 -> 39.2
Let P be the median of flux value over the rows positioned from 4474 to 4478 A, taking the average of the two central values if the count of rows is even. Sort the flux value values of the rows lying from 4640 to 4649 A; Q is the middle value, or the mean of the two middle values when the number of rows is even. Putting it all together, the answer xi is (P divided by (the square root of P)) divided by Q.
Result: 0.196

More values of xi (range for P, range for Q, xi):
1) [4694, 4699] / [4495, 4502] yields 0.128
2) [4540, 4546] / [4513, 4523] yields 0.143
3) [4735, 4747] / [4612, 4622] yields 0.154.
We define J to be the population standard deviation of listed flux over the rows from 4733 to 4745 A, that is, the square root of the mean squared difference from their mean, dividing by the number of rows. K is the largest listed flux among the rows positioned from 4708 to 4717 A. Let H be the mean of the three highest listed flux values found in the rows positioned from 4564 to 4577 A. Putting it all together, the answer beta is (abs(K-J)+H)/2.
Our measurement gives 42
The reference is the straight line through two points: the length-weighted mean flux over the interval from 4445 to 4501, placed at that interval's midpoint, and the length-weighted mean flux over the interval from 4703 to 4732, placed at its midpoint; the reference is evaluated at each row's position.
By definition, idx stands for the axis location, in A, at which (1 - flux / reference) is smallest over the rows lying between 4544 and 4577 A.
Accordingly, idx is 4573.5 A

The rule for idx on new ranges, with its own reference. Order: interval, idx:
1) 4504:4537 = 4525.5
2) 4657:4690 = 4663.5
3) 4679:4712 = 4711.5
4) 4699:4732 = 4725.0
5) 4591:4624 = 4606.5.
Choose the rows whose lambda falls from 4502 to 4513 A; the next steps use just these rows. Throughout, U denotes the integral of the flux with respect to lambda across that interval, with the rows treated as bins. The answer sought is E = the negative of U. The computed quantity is -465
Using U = 465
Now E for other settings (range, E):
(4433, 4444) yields -685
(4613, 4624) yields -418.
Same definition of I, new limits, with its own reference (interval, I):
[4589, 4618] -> -1.8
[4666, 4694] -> 0.2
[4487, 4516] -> -13.4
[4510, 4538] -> -11.2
